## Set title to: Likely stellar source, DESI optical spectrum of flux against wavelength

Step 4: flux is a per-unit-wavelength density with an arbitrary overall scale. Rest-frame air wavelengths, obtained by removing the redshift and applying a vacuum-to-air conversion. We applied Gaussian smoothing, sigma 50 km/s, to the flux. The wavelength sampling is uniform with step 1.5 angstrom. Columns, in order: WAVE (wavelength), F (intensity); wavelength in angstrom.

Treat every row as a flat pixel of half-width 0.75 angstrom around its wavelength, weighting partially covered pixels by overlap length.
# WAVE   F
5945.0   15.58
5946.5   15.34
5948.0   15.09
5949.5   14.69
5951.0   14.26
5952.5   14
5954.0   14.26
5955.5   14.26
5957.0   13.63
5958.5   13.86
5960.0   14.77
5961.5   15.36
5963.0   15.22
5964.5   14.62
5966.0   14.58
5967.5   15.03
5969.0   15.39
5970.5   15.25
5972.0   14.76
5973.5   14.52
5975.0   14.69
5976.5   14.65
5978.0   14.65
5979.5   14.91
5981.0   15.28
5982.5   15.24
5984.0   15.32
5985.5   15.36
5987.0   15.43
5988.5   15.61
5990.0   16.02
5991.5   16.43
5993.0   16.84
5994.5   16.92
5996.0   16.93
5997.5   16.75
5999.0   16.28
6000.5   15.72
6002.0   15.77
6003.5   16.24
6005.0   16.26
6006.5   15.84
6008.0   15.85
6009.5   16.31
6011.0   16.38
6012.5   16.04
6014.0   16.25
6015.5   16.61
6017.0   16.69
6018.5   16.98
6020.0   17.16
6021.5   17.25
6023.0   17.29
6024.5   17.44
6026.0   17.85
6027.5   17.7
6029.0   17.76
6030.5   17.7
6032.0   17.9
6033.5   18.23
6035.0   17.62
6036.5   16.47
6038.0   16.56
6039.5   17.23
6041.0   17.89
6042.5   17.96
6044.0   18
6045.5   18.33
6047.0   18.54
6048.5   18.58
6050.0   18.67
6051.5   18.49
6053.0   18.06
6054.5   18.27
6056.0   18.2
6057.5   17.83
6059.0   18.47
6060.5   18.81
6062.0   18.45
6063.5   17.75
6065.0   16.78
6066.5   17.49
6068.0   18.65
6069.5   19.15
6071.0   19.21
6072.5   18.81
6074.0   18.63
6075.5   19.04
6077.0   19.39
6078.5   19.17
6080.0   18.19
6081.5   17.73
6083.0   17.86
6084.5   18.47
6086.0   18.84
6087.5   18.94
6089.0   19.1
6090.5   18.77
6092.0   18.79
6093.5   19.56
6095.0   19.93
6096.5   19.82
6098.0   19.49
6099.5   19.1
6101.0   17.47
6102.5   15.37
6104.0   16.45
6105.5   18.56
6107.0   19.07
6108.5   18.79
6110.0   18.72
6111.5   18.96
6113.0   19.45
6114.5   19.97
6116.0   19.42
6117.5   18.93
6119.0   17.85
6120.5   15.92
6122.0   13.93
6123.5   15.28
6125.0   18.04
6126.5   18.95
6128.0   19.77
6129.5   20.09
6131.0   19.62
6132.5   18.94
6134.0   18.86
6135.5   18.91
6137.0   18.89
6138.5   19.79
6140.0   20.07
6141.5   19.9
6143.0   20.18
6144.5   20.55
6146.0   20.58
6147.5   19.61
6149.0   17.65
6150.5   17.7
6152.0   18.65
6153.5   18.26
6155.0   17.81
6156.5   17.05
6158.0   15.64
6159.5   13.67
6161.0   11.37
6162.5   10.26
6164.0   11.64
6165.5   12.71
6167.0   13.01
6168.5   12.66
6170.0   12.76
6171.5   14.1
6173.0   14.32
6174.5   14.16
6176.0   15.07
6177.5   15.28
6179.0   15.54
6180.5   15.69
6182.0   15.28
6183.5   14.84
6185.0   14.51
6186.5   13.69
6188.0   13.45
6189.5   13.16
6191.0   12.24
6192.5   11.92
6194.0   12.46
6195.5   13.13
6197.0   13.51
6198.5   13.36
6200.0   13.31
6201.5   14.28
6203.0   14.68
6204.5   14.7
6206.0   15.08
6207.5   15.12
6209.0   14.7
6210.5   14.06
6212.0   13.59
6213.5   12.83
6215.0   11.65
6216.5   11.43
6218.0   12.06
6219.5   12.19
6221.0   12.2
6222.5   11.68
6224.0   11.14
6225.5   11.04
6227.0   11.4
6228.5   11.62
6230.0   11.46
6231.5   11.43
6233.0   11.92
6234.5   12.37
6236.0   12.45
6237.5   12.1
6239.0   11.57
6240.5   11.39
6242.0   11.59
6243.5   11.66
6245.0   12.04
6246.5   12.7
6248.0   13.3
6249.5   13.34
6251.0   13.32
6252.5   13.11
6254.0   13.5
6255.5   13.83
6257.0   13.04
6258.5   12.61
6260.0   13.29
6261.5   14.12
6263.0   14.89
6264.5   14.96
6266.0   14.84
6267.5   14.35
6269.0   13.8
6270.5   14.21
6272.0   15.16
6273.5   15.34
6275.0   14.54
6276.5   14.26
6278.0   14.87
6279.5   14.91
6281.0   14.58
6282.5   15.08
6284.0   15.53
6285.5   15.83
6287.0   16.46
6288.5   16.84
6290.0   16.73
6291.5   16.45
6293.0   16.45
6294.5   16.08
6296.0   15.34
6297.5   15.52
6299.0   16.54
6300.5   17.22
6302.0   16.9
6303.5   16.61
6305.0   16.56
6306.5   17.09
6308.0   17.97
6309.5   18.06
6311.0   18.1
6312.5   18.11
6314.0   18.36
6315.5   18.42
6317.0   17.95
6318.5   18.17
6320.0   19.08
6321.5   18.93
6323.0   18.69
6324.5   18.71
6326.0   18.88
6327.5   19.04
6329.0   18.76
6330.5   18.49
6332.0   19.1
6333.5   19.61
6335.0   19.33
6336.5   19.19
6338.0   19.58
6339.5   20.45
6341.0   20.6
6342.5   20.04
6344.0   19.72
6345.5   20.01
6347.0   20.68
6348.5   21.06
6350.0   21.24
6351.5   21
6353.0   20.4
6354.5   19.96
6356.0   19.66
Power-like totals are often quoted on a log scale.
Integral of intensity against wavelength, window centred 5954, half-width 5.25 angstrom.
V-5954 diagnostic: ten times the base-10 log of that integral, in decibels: 21.7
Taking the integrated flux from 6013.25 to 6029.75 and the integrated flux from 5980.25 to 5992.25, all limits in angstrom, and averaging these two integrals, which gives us 235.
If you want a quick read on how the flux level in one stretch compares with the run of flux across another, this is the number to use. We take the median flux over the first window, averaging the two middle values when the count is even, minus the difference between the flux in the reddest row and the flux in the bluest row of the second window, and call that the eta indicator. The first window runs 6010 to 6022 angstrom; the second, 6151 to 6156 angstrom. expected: 17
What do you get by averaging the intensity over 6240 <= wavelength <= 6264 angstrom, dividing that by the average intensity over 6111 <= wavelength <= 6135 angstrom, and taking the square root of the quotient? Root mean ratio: 0.84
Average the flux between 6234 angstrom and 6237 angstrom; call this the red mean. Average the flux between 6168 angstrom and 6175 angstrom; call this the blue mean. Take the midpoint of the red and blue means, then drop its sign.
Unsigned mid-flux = 13.0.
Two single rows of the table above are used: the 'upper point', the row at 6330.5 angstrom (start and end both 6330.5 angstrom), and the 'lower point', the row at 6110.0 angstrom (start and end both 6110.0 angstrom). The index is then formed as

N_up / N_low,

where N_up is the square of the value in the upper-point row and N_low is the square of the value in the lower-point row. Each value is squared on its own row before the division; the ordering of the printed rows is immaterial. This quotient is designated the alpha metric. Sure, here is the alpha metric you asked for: 0.98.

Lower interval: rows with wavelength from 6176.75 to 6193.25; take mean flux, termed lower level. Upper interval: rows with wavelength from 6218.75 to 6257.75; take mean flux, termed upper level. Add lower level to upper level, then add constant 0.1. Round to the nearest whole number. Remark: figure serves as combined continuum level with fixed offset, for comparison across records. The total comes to 26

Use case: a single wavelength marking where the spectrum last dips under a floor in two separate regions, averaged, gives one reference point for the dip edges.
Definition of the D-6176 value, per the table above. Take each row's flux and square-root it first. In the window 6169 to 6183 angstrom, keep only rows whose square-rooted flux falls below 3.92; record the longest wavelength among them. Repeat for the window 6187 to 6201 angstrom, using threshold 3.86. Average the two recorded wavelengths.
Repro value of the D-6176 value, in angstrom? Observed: 6191.0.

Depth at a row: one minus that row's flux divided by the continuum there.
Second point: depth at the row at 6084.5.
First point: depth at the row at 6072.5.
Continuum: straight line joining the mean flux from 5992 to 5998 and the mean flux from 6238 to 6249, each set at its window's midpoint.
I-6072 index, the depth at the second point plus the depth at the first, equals -0.45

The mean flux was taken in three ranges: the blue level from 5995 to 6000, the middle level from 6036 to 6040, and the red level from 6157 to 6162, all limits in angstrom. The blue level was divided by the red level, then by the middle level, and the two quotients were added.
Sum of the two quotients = 2.22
